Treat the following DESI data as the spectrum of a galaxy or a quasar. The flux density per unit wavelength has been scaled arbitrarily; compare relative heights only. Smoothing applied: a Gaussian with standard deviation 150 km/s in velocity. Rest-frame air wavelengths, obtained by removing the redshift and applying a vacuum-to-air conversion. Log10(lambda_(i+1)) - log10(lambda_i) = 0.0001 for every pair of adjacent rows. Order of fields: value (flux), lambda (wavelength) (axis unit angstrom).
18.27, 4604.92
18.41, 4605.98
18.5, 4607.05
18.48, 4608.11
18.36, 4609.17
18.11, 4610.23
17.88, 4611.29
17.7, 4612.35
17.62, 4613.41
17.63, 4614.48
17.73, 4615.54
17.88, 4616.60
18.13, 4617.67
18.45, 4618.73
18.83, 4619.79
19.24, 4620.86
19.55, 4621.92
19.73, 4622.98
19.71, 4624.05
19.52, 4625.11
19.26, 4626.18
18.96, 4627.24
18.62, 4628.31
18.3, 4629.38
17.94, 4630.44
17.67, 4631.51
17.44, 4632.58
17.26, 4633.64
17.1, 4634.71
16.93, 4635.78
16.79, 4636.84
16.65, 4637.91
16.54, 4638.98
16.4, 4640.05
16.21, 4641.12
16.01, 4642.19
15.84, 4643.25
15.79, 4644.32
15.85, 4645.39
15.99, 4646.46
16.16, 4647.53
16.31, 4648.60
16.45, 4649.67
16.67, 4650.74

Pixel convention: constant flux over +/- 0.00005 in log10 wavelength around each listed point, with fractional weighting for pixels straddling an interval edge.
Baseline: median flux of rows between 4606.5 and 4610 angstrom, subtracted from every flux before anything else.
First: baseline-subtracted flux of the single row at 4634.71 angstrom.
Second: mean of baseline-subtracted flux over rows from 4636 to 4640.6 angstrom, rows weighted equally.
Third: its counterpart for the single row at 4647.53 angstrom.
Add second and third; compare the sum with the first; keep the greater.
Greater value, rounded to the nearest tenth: -1.4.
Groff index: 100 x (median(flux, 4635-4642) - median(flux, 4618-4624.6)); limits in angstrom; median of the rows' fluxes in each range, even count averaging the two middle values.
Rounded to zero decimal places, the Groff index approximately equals -280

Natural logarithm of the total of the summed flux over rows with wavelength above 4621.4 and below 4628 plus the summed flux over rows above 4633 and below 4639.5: 5.38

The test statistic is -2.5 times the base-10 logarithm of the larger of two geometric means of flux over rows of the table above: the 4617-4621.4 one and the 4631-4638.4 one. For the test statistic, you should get -3.18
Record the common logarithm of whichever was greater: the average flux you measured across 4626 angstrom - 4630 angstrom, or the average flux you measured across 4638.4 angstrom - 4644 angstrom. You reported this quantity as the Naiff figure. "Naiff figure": 1.27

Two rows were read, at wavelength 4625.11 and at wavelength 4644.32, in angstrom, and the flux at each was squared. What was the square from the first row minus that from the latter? 132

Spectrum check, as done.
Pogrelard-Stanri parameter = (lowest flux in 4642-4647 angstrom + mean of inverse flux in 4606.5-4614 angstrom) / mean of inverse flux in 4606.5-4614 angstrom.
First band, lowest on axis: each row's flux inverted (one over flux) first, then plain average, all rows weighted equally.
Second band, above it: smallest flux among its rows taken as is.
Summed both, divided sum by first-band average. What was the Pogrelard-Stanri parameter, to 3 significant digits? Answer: 287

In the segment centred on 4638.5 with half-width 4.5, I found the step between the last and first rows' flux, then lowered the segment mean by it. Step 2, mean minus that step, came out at 17.7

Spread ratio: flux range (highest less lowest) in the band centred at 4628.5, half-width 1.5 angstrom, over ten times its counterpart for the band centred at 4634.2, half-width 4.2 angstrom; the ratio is 0.05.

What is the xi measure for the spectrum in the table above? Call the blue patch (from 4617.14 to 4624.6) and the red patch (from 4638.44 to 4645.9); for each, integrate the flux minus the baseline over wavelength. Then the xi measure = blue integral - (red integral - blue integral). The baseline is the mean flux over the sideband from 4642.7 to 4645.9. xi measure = 47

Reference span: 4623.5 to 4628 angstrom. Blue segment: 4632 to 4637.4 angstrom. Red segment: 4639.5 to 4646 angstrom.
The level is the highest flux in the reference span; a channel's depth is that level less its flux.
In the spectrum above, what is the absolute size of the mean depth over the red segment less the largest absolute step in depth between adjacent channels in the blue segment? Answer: 3.5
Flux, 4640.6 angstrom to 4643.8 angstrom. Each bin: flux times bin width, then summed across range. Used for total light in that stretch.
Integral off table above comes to 51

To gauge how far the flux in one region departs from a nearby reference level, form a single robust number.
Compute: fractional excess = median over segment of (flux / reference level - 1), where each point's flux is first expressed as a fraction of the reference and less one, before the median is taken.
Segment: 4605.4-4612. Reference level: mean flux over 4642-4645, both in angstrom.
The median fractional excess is 0.16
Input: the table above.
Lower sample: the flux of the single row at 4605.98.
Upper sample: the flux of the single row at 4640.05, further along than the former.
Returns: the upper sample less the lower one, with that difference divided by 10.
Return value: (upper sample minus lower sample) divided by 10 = -0.20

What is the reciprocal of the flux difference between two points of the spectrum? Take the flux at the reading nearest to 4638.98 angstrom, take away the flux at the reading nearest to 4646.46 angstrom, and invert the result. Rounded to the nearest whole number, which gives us 2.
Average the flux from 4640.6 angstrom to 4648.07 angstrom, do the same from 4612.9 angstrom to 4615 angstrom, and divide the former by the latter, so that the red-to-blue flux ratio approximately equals 0.91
